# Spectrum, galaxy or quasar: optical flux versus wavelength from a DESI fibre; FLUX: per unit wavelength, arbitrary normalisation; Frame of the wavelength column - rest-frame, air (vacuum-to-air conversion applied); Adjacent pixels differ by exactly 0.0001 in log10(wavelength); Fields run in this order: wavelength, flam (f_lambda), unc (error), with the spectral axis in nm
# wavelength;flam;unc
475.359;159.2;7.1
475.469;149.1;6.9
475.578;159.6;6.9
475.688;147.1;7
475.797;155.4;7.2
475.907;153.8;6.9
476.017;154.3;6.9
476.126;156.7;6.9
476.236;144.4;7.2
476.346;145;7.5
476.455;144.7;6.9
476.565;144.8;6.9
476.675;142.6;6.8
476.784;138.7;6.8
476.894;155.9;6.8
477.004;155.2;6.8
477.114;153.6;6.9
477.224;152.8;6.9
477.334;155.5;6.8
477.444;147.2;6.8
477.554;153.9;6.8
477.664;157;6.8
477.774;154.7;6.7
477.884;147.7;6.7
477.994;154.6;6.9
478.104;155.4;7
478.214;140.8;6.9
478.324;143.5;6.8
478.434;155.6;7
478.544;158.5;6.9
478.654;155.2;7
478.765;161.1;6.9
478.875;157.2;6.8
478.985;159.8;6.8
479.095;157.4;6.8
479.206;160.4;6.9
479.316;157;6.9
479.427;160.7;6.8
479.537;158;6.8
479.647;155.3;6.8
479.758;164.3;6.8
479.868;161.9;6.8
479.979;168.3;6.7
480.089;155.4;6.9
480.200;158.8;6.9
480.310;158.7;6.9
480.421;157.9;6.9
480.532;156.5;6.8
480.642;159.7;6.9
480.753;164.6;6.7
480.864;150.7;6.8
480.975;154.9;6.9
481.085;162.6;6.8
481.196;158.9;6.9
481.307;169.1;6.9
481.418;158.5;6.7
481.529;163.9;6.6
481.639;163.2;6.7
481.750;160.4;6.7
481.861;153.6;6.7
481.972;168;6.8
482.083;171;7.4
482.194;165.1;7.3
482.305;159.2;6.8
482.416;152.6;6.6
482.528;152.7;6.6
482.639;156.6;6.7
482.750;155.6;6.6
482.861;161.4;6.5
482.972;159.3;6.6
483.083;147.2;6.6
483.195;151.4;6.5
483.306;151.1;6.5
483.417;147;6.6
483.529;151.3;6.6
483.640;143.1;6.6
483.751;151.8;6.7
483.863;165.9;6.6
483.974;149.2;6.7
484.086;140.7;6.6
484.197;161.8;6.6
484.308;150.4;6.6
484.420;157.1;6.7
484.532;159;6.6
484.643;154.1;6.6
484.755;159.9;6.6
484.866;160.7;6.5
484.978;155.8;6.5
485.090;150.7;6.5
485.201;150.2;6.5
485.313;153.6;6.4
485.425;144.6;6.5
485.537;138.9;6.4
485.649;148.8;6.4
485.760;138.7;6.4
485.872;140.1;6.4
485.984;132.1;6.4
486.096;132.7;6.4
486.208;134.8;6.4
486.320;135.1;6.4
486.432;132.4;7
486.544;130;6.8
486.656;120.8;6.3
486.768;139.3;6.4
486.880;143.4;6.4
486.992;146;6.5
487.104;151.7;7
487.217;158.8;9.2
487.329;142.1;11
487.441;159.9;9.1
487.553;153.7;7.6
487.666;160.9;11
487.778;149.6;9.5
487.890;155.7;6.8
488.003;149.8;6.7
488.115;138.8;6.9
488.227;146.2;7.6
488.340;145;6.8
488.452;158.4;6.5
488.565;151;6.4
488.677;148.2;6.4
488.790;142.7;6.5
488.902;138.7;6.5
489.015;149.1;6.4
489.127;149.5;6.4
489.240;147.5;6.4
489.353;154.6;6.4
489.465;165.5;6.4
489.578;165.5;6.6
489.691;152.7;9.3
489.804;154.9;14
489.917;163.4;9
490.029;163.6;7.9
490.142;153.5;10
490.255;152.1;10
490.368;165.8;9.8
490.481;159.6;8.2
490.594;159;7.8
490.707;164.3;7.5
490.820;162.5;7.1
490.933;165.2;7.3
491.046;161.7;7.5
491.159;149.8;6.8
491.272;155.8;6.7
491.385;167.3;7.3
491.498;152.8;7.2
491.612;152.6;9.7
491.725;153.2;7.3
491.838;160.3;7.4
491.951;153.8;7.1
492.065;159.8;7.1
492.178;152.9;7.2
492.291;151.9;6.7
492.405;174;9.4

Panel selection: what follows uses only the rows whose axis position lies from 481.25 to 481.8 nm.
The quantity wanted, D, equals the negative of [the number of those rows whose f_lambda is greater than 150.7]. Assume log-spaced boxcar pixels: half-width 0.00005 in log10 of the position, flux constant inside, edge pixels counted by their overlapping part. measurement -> -5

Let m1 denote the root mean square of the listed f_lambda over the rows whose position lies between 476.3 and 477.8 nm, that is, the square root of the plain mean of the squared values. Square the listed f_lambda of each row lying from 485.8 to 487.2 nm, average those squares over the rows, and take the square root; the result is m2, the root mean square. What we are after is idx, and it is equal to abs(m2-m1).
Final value 13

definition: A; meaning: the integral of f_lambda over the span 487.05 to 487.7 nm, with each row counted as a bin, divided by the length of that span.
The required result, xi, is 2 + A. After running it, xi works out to 156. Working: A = 154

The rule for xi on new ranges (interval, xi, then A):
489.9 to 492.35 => 160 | 158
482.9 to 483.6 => 153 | 151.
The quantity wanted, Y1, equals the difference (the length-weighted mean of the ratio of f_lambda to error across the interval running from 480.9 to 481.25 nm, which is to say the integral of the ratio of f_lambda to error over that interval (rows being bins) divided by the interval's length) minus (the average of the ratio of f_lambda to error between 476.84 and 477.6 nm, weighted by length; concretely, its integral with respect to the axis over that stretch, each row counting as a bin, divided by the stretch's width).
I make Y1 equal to 1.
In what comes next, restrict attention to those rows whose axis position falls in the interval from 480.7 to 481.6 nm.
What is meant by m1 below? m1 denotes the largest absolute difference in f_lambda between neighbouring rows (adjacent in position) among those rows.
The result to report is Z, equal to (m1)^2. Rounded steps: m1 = 14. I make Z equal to 193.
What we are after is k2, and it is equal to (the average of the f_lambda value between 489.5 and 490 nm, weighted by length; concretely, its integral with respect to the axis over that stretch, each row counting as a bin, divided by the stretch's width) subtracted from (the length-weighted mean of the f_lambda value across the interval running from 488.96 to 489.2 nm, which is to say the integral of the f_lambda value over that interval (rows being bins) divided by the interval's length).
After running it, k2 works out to -10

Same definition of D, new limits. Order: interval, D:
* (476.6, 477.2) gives -3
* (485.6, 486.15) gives 0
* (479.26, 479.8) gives -5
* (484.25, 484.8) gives -4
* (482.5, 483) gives -5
